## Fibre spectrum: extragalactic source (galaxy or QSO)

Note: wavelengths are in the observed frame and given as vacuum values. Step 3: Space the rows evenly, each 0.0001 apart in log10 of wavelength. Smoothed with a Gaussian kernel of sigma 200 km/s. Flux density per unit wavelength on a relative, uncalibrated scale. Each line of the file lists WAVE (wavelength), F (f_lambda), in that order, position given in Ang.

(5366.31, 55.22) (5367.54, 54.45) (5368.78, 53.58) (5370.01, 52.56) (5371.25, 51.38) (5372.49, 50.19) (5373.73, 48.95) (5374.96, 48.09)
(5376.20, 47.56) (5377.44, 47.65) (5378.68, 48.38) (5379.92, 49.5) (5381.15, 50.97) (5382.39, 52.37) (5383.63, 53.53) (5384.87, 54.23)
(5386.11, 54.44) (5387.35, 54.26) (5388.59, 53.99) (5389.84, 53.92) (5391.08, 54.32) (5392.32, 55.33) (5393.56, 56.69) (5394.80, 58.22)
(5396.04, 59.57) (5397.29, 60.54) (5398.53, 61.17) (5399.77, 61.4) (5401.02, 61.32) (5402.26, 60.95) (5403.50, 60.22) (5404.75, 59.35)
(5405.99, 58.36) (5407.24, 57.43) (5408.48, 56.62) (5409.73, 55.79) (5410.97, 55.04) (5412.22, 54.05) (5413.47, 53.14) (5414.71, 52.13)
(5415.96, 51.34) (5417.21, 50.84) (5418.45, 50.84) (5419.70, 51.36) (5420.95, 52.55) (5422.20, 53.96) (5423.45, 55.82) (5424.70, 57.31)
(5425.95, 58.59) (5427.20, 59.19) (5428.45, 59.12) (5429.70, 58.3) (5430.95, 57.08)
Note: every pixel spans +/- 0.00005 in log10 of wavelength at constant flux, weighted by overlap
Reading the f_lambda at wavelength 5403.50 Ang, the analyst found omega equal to 60.22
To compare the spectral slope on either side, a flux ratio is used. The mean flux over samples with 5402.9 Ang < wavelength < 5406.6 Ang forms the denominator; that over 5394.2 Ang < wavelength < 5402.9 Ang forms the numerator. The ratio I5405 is 1.02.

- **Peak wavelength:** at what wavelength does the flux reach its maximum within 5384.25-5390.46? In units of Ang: 5386.11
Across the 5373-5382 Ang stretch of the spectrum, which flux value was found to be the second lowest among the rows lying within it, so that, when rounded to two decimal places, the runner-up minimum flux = 47.65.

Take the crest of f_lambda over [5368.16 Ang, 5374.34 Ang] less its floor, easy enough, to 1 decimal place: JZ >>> 4.6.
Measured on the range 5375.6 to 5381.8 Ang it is 3.4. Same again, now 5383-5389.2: 0.9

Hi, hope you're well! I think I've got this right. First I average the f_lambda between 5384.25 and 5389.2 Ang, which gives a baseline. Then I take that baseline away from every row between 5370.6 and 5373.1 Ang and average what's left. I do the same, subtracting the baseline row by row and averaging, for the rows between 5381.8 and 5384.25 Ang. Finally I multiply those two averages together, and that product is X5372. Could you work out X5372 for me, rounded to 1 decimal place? 4.4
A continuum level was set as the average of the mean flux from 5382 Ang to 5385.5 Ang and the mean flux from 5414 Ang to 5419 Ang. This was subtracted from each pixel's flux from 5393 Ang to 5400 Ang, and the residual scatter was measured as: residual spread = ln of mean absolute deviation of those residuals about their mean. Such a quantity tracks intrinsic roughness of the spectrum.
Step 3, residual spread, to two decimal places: 0.36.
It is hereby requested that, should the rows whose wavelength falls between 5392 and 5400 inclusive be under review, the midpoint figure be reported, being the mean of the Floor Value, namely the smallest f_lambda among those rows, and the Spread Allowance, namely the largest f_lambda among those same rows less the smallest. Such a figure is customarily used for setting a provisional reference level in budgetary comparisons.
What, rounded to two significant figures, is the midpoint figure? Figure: 31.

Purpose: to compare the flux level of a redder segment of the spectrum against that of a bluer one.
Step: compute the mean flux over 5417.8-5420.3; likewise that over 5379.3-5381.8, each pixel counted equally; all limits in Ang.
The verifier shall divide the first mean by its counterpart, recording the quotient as 1.02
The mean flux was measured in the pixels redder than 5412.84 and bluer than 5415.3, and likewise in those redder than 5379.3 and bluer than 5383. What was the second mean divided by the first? 0.97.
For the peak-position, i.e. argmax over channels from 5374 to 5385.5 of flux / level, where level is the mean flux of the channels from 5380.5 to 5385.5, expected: 5384.87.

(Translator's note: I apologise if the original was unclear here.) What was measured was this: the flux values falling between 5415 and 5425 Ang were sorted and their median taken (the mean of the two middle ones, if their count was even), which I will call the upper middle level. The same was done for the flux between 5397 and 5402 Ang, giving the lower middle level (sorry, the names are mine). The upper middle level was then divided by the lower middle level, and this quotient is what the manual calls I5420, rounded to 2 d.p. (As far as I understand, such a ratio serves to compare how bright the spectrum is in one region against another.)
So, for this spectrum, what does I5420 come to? 0.85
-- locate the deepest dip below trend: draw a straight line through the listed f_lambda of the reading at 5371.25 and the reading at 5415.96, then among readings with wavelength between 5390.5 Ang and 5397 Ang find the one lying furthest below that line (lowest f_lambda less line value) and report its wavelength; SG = 5391.08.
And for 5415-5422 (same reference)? 5417.21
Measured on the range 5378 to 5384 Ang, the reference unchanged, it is 5378.68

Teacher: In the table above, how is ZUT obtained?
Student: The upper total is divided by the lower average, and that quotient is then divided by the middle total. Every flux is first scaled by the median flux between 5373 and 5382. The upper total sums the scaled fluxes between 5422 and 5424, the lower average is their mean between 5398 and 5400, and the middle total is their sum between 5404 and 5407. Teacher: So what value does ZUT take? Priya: 0.74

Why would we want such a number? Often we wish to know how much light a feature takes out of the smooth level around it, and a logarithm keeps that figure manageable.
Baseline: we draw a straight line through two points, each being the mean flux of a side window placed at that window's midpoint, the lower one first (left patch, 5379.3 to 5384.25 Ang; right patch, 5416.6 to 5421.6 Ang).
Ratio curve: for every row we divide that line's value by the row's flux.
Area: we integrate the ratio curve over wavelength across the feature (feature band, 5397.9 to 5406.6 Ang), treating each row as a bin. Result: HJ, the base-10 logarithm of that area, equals 0.871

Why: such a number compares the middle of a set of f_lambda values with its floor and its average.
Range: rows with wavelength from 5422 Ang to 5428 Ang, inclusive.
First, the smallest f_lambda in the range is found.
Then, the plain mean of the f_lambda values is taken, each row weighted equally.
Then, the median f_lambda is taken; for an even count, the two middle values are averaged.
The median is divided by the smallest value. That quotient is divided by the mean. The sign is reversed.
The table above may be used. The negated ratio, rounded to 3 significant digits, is -0.0186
